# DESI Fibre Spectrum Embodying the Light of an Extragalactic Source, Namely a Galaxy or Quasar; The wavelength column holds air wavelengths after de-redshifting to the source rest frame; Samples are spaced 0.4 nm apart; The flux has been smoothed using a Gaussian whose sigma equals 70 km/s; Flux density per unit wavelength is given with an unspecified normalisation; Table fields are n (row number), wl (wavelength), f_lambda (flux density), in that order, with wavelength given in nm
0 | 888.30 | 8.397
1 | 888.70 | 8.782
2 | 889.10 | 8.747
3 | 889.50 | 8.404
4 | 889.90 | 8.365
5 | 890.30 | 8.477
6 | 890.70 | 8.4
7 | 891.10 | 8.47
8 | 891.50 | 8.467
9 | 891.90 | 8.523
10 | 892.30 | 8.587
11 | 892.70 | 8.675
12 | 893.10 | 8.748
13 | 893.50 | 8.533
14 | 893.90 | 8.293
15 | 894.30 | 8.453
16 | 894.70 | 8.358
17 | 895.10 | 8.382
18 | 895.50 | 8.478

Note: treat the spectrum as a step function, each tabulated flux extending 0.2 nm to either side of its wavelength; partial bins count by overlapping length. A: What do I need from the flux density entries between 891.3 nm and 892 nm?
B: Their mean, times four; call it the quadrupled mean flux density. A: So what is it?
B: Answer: 34.0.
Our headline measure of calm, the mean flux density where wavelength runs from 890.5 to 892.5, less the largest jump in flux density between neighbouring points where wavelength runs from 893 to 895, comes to 8.25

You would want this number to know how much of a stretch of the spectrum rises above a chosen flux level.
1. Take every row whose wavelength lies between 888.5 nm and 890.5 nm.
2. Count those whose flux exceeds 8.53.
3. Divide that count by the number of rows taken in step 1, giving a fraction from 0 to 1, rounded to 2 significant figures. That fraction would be 0.40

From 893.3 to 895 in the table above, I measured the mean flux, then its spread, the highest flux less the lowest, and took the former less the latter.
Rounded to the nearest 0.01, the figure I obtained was 8.17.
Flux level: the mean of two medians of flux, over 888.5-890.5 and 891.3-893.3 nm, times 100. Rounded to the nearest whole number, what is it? 853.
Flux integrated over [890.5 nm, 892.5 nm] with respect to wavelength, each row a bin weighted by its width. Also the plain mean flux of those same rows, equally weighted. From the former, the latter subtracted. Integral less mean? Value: 8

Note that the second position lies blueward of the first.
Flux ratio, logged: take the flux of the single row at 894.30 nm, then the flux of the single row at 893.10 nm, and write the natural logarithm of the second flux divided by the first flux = 0.034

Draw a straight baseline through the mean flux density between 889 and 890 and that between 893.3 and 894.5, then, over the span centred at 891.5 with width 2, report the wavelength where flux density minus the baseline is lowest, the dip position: 890.70 nm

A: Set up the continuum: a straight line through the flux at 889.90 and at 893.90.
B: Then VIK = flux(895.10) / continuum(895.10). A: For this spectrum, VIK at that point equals 1.01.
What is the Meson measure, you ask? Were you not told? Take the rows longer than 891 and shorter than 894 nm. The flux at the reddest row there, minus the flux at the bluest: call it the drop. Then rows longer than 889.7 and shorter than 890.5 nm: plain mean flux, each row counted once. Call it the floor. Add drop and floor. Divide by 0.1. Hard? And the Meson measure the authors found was 82.4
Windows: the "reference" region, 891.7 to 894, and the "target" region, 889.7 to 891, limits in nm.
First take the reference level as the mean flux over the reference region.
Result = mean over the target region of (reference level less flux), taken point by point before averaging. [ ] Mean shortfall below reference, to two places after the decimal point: 0.15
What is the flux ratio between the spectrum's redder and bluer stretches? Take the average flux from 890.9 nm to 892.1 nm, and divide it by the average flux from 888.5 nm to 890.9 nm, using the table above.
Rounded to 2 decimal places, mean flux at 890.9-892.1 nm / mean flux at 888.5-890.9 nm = 1.00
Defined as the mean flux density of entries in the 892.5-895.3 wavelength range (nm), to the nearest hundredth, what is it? 8.49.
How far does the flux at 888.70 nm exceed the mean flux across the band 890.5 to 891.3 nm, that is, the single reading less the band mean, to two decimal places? 0.35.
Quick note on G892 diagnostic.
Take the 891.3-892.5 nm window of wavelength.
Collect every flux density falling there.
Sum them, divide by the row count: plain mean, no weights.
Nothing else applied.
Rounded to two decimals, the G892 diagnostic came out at 8.53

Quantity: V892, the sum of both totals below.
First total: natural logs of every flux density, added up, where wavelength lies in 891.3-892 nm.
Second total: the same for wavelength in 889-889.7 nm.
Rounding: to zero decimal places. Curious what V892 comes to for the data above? 9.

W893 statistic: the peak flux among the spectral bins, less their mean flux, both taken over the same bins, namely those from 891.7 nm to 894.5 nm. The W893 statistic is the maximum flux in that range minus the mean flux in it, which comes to 0.20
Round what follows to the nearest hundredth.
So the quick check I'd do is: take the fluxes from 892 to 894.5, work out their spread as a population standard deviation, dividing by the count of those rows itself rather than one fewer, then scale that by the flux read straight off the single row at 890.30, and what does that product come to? 1.26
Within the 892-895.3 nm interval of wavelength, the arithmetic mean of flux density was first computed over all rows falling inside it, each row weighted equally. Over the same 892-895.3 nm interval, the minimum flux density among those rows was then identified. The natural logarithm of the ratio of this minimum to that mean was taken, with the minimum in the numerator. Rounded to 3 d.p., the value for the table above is -0.025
